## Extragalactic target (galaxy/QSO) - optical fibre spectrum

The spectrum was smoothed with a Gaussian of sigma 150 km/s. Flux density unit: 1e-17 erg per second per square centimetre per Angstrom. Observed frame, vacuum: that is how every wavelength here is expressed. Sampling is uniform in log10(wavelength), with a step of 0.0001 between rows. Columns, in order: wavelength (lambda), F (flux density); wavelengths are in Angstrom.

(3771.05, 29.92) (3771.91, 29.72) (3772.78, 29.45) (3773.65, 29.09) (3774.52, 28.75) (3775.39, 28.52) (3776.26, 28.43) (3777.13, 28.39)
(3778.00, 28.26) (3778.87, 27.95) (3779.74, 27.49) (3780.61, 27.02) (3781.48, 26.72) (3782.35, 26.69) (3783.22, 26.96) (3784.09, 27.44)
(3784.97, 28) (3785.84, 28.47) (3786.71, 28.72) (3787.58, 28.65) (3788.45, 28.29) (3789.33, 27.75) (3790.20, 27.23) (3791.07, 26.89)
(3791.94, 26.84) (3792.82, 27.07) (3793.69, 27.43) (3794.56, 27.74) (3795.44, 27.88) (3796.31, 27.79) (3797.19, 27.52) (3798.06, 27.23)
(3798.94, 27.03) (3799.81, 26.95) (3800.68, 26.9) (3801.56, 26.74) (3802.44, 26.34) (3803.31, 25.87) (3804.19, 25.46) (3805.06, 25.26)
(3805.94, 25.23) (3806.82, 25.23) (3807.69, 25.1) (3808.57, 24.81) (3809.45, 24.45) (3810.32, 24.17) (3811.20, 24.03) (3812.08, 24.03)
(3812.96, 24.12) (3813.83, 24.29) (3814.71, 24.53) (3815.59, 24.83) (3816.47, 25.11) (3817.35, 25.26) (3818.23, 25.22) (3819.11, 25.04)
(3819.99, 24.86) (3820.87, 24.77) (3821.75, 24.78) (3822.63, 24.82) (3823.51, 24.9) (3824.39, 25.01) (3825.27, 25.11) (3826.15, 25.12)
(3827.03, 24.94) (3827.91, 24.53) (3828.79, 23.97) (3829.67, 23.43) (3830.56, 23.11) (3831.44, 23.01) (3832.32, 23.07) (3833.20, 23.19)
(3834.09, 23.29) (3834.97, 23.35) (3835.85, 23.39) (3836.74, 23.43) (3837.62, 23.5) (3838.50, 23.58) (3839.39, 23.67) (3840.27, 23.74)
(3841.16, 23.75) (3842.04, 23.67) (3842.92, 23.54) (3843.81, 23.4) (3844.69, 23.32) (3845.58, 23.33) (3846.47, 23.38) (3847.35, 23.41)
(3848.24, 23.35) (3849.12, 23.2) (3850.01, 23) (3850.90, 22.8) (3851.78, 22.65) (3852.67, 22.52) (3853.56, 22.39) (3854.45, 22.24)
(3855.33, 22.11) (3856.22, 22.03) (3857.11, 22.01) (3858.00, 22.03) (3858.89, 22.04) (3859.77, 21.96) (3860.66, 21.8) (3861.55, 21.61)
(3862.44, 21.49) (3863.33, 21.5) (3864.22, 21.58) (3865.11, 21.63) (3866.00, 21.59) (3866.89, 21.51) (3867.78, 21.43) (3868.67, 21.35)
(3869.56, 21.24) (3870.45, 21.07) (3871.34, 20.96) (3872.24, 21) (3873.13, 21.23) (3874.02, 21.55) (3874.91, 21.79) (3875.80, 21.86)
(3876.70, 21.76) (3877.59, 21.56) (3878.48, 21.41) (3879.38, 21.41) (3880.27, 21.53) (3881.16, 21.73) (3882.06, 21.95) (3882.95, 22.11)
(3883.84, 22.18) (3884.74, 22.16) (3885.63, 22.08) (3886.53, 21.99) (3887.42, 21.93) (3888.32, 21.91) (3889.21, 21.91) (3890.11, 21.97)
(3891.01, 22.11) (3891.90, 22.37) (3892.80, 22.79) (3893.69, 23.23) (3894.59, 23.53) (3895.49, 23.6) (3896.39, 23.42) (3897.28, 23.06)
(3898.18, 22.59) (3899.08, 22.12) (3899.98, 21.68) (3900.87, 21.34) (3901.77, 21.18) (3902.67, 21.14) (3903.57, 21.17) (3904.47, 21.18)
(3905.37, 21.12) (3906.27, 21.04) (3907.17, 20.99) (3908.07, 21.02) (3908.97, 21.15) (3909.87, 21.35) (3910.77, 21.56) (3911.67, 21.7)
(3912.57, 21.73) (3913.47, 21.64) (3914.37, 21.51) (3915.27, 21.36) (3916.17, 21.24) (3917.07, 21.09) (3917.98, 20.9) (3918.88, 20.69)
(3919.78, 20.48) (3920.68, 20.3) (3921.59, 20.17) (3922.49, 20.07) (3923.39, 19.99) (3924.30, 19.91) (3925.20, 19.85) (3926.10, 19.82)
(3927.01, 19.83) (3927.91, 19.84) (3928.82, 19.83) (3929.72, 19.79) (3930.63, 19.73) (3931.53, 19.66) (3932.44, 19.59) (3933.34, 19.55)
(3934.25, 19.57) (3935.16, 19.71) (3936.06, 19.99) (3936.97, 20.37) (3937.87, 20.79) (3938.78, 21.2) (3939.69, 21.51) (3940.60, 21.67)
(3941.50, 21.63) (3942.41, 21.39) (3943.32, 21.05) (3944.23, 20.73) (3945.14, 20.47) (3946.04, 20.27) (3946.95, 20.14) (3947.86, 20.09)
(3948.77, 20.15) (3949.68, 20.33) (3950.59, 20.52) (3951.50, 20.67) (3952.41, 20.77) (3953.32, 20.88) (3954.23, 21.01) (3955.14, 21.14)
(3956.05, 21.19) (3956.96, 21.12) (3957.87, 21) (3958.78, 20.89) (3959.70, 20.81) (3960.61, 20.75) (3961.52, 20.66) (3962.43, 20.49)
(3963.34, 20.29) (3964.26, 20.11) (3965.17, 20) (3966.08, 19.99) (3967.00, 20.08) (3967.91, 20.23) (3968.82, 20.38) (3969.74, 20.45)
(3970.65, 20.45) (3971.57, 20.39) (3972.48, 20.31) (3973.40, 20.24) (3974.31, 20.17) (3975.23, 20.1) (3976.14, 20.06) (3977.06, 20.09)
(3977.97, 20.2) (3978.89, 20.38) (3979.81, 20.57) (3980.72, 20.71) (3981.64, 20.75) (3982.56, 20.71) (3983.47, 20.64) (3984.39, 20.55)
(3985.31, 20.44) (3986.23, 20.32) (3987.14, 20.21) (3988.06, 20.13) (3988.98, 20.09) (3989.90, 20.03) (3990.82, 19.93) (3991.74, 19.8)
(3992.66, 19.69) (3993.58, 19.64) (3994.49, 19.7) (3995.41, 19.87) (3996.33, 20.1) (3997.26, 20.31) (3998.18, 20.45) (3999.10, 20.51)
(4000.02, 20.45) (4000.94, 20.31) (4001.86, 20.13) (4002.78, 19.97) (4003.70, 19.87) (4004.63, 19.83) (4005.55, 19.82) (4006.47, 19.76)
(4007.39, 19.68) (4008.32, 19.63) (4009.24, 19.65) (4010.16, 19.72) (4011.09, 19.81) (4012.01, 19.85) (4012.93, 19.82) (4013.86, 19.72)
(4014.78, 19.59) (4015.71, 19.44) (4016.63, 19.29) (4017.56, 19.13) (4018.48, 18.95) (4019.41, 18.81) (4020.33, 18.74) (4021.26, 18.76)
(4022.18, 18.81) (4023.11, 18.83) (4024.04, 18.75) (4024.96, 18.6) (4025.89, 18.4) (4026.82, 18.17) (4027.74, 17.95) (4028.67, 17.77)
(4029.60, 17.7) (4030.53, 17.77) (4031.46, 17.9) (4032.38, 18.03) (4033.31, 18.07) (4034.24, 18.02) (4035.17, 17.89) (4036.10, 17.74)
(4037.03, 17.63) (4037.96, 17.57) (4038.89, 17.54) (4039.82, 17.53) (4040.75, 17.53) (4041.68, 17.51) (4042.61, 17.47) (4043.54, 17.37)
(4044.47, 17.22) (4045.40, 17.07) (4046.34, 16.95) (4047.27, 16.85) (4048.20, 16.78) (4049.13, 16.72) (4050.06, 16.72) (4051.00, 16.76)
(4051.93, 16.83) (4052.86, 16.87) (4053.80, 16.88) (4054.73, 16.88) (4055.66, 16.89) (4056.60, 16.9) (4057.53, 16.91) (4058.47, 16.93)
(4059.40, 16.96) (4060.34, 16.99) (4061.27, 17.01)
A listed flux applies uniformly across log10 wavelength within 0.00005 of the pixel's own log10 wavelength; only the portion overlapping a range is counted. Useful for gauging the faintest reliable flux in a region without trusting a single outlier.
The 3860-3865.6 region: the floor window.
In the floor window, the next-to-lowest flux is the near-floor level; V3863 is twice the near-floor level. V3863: 43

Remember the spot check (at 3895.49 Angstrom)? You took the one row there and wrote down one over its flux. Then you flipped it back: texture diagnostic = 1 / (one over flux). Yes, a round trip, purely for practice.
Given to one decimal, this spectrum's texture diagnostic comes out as 23.6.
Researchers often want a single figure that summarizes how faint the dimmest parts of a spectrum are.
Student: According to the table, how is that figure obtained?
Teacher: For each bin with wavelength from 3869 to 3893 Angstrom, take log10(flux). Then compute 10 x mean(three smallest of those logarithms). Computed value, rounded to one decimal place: 13.2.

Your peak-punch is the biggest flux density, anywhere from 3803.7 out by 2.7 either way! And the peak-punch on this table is 26.74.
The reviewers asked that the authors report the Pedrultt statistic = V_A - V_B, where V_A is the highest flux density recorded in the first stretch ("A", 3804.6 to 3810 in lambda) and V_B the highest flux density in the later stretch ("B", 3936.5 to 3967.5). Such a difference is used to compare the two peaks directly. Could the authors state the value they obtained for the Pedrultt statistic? 3.6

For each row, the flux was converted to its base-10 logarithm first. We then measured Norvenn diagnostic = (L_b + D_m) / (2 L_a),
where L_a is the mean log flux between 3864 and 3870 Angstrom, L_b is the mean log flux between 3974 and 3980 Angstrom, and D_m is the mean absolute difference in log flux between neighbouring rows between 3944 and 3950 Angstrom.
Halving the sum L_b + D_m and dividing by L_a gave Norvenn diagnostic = 0.49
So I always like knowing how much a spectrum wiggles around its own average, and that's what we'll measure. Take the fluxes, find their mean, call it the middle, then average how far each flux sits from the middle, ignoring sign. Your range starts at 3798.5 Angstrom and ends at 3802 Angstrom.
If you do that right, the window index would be 0.085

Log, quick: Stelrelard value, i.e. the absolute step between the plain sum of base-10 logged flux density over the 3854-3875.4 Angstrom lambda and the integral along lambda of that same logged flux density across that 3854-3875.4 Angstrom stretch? 3.5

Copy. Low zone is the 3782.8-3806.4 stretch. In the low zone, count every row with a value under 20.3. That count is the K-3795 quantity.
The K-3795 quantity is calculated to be 0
